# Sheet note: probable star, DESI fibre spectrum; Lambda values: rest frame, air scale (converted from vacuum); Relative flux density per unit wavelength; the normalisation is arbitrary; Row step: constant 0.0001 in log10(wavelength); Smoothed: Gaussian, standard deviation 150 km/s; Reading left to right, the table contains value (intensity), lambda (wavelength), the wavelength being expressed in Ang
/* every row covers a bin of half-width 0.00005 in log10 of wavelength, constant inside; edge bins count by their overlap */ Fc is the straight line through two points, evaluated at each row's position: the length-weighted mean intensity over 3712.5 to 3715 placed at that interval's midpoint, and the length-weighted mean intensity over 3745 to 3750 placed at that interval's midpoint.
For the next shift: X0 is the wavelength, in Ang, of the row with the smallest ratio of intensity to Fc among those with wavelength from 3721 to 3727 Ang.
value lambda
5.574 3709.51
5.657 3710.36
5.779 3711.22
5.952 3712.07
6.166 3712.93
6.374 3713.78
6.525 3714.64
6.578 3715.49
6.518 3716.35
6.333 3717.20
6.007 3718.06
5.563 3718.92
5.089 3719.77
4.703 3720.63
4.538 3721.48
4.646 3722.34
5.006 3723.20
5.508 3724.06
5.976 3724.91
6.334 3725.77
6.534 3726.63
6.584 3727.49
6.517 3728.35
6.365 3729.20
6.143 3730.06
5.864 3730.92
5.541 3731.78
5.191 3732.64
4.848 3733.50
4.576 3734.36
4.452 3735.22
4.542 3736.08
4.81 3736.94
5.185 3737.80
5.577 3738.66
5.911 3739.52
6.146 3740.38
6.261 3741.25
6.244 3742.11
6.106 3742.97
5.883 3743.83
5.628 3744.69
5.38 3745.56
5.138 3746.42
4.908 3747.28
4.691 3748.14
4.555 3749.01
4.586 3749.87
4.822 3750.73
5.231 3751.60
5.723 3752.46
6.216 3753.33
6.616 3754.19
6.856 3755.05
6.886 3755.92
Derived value 3721.48 Ang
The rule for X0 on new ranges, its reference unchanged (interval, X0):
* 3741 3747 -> 3746.42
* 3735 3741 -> 3735.22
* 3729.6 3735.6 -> 3735.22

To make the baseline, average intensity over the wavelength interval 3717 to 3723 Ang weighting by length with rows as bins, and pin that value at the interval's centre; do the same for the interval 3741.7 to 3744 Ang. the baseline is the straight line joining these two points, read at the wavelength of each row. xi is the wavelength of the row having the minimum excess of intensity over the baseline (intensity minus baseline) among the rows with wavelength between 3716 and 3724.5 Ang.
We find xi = 3721.48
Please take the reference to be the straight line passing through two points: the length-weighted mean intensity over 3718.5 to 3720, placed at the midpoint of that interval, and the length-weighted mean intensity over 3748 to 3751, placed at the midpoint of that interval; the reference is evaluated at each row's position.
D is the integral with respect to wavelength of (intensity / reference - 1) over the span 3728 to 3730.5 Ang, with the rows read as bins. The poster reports 0.58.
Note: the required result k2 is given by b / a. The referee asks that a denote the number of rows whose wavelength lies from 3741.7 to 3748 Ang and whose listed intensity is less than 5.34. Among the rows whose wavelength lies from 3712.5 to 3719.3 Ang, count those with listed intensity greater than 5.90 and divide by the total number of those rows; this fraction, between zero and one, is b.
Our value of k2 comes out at 0.44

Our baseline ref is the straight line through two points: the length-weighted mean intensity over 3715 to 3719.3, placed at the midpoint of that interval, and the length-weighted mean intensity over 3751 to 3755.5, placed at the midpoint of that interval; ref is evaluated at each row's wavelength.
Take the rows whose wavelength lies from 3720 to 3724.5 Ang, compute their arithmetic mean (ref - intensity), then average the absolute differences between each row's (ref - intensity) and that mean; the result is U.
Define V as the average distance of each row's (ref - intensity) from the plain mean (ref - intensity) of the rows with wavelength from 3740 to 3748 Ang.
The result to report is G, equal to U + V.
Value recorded 0.73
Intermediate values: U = 0.31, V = 0.4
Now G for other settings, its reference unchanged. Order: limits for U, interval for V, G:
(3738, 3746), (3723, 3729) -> 0.75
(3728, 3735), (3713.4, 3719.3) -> 0.86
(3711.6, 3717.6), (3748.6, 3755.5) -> 0.96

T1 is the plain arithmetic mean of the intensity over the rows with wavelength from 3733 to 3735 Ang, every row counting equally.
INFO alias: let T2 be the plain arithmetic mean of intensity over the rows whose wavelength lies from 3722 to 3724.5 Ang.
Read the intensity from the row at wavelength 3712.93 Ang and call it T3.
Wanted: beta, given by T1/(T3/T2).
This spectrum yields 3.9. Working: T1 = 4.71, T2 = 5.1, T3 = 6.166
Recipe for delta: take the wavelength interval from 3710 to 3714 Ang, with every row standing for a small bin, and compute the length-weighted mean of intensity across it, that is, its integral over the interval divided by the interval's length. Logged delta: 6.0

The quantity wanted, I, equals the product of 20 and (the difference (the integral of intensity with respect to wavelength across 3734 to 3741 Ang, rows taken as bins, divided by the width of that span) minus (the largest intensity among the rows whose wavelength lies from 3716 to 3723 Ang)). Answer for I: -26.7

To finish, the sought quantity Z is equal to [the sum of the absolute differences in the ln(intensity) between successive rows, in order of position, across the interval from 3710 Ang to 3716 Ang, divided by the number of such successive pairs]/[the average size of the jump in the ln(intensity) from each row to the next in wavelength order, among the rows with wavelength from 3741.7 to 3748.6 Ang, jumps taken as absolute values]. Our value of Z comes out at 0.6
